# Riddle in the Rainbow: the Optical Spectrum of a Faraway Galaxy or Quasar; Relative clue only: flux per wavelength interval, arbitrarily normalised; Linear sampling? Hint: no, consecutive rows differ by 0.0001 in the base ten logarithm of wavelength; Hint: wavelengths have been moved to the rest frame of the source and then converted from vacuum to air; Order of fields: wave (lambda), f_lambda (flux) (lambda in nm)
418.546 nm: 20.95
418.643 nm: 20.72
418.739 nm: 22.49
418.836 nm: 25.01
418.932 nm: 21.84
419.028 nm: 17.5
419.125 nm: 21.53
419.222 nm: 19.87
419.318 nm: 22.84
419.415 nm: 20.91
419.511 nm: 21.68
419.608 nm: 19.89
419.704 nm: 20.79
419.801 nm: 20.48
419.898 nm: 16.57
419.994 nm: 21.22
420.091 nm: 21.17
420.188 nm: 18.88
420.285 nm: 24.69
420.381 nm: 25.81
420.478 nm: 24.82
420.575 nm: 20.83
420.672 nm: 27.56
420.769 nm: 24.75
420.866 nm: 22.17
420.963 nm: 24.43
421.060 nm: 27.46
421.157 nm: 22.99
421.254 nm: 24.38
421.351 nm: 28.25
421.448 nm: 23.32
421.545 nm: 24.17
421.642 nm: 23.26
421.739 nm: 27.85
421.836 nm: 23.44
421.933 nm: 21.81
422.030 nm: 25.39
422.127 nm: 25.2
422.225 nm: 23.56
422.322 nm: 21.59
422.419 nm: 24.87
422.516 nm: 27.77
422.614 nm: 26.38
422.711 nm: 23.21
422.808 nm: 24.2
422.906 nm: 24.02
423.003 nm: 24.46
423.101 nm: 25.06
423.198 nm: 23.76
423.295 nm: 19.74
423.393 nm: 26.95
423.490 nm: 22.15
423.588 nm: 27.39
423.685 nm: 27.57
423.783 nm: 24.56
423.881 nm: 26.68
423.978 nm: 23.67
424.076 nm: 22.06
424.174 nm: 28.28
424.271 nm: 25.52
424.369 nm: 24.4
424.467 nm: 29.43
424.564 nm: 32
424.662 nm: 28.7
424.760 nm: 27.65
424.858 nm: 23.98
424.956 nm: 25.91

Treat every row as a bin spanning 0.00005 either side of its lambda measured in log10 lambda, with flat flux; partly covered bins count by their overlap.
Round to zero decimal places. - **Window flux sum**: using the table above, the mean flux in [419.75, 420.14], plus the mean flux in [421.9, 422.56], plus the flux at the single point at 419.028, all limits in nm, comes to 62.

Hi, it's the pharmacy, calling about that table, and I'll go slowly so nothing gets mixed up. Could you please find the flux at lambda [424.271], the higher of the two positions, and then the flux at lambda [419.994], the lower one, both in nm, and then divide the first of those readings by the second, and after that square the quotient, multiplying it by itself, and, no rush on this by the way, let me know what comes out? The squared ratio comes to 1.4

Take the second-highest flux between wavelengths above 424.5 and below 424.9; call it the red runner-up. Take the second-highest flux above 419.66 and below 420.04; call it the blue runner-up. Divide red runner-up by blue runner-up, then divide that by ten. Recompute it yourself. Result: 0.138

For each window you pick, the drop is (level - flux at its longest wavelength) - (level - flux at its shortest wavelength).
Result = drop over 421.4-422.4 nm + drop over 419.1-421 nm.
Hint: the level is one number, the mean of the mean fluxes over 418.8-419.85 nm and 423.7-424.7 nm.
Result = -1.2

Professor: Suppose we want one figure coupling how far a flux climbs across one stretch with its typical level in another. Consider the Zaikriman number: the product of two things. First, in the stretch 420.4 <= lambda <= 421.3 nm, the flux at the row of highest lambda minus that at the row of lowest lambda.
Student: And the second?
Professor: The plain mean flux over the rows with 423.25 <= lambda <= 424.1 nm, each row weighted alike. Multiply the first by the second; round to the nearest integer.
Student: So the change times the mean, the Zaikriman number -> -11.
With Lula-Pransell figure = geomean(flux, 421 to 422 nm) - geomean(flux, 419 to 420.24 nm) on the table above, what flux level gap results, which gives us 4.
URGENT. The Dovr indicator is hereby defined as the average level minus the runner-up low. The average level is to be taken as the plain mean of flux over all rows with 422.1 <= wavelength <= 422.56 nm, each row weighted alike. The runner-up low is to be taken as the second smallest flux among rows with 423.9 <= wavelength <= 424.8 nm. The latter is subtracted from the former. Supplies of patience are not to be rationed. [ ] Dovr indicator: 0.9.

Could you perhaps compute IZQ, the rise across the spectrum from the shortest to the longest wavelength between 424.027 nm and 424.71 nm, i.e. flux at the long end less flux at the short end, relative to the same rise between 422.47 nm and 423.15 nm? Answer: -2.5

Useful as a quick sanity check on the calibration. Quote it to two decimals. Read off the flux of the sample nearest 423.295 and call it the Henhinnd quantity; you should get 19.74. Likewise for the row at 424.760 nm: 27.65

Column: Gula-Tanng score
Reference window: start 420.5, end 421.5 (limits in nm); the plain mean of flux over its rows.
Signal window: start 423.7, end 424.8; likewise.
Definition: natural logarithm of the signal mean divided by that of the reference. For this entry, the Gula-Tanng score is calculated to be 0.08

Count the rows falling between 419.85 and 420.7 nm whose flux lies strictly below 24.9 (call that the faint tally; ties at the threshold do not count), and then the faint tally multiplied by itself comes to 49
